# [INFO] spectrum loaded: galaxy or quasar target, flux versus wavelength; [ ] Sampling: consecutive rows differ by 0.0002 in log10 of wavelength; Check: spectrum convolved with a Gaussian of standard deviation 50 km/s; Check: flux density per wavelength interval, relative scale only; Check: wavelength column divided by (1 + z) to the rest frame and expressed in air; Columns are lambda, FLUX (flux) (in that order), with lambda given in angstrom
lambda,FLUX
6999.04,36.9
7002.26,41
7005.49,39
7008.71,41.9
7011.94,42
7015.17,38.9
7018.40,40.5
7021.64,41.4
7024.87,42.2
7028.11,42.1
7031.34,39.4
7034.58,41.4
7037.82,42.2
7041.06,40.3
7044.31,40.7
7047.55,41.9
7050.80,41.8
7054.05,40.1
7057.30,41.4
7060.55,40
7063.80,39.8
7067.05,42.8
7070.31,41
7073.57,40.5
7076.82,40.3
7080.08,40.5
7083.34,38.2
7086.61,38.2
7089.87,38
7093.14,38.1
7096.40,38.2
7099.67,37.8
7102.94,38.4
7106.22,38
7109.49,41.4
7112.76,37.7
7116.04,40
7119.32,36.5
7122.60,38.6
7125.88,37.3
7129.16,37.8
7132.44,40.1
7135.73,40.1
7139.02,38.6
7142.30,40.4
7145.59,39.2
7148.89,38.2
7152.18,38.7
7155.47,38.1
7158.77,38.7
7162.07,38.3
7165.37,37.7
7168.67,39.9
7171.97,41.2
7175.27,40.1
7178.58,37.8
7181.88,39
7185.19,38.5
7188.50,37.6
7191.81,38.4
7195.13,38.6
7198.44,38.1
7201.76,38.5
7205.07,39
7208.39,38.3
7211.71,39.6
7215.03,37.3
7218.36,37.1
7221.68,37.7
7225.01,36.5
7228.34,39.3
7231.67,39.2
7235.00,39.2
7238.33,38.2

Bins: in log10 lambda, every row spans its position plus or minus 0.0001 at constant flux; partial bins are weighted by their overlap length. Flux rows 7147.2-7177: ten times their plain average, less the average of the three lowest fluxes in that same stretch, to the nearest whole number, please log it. 352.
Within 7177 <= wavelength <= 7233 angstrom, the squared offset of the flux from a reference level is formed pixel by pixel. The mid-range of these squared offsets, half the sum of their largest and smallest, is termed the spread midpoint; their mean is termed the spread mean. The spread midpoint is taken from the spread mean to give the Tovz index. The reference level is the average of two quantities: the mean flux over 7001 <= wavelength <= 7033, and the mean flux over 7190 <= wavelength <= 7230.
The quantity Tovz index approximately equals -2.3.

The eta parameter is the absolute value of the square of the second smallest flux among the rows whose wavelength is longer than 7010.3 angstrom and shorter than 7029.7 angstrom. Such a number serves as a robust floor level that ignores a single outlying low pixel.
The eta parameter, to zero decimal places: 1640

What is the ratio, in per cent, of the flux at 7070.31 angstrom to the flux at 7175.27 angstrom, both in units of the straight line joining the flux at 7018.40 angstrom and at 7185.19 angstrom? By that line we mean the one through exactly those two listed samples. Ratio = 99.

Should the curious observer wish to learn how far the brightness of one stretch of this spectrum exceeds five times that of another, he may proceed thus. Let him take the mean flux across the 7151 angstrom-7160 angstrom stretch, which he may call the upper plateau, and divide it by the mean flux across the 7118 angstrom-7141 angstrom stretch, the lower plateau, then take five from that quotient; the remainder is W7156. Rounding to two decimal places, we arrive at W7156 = -4.00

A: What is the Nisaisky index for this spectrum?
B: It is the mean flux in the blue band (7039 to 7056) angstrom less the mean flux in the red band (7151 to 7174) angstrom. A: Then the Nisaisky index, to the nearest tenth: 2.0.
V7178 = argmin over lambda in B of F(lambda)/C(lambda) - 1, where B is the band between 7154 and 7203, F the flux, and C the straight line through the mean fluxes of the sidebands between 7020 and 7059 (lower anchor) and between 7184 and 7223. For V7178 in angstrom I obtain 7165.37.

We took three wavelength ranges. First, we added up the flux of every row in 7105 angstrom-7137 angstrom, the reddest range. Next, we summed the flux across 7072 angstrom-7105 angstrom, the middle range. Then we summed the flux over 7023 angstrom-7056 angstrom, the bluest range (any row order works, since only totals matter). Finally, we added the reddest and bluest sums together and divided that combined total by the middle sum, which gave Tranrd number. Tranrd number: 2.06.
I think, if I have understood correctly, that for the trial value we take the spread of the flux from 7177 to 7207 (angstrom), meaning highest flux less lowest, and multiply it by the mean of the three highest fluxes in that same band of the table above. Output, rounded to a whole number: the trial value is 54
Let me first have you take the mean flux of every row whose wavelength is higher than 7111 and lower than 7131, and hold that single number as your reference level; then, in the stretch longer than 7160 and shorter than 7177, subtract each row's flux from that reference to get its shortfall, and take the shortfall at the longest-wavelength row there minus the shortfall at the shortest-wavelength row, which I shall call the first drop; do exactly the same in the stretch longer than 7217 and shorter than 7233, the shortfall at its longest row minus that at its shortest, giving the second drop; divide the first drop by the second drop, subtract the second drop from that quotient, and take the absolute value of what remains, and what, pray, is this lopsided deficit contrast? 3.0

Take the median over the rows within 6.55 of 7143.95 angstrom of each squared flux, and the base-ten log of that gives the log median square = 3.180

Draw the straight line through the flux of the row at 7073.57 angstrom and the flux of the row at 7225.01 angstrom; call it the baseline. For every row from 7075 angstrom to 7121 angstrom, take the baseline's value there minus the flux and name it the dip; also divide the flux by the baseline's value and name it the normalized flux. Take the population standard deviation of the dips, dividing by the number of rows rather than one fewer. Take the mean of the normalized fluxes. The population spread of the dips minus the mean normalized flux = 0.29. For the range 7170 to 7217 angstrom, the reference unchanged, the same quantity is -0.14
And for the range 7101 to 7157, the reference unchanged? 0.33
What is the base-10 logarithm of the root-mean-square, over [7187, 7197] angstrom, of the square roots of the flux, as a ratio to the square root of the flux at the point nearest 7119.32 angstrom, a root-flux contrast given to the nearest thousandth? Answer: 0.010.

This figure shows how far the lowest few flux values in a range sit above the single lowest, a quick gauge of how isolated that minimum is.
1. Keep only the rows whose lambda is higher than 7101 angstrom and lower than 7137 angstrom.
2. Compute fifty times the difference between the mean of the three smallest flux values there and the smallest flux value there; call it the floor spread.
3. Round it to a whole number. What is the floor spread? 33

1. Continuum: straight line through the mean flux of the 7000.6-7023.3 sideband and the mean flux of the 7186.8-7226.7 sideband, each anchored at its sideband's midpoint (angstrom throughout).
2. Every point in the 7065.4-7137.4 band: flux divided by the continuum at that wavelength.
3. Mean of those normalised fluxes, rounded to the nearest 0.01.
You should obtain 0.99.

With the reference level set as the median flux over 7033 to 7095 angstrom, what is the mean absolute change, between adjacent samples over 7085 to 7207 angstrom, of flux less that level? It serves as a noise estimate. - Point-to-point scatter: 1.1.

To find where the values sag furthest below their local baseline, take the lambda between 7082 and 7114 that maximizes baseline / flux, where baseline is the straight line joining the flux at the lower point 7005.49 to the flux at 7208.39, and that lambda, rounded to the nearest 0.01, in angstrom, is 7112.76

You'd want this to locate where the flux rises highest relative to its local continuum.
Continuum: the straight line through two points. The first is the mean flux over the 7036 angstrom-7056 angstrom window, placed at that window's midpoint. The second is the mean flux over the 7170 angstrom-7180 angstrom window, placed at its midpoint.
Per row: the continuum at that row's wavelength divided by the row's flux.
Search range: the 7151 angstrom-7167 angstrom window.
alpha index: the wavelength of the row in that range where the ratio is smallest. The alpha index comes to 7158.77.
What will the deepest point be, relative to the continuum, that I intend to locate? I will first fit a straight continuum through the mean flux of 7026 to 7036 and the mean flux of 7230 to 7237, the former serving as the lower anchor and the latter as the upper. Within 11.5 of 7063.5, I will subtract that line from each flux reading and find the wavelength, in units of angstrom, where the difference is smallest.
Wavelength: 7063.80 angstrom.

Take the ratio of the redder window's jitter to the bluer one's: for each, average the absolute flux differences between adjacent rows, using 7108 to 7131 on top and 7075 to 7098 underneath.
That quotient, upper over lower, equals 4.6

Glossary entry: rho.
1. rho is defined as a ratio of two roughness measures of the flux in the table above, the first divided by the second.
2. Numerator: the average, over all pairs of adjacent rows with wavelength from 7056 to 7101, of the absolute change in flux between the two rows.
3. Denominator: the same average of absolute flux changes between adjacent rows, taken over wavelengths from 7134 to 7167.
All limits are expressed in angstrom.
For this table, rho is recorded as 0.88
